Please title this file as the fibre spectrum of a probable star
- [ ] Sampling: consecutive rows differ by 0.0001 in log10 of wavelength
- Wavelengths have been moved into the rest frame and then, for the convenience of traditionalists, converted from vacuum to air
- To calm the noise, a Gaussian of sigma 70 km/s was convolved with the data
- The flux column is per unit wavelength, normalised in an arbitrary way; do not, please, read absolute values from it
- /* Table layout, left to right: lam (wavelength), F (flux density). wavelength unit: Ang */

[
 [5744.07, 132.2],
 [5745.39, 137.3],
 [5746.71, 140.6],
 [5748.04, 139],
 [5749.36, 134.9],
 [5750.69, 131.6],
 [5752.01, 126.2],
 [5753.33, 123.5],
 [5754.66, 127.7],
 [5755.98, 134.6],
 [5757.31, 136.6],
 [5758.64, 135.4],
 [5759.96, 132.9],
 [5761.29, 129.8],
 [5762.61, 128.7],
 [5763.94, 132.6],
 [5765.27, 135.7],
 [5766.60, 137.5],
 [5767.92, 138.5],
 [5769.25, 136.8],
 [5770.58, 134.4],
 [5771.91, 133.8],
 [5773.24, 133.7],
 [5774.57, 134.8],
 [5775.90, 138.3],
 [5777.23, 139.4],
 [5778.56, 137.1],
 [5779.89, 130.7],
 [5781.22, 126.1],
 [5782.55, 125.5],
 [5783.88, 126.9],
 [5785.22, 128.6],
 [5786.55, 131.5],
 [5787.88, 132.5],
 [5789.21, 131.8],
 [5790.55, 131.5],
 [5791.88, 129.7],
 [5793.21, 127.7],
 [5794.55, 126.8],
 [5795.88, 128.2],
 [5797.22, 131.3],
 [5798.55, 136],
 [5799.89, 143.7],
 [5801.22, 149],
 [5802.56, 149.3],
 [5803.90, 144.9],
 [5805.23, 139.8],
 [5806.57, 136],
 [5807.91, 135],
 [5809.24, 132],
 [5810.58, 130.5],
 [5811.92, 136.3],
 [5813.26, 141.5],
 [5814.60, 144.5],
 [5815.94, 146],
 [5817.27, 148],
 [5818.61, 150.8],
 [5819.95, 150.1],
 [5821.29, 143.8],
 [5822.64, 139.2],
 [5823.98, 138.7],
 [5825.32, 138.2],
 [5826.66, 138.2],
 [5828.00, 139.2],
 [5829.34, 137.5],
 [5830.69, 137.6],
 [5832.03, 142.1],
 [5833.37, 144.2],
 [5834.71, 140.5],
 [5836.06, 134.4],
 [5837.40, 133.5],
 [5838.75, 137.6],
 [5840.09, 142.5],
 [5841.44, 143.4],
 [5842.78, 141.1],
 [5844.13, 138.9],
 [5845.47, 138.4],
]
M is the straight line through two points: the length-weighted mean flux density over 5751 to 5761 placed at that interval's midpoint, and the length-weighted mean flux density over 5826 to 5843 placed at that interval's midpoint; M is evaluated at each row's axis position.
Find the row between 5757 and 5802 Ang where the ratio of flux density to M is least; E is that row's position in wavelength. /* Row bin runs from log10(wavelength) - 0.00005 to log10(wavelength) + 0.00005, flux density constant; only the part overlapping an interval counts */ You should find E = 5782.55 Ang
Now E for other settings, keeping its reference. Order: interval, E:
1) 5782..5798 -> 5782.55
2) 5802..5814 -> 5810.58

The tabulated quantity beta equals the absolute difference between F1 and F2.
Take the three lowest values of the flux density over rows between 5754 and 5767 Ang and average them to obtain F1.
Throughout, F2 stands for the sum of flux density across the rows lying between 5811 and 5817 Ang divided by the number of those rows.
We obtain 13.3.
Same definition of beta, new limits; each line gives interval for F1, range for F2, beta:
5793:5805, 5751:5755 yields 1.8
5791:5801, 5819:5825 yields 15.4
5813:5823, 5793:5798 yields 13.0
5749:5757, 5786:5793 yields 5.6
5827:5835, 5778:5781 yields 4.2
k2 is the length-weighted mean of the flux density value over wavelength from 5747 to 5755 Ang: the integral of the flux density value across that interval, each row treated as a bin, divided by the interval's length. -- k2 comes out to 131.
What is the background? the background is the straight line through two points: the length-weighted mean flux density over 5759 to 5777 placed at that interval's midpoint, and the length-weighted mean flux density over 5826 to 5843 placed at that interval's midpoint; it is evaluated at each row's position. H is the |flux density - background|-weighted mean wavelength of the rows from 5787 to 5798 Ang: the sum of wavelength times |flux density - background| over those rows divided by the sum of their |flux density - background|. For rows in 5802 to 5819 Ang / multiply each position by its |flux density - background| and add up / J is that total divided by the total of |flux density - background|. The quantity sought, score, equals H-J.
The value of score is -18.2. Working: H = 5793.2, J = 5811.4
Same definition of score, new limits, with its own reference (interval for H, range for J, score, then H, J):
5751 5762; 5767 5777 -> -16.2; 5755.1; 5771.3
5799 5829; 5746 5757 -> 60.2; 5811.3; 5751.1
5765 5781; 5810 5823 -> -43.5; 5773.4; 5816.9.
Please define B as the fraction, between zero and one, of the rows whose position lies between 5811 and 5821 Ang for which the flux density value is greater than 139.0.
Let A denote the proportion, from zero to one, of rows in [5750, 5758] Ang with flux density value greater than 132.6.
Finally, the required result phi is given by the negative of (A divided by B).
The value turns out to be -0.4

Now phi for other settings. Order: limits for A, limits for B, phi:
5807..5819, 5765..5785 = -11.7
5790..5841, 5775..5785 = -5.5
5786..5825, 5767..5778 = -5.0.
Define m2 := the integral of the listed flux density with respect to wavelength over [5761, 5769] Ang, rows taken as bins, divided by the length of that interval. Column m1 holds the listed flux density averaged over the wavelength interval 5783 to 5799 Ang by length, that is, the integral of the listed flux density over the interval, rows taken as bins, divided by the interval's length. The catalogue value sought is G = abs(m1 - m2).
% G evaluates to 4.2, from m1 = 130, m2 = 134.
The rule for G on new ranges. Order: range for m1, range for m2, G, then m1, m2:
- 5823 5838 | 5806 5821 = 2.5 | 139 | 141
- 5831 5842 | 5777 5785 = 9.4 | 140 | 130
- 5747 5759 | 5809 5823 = 10.1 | 132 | 142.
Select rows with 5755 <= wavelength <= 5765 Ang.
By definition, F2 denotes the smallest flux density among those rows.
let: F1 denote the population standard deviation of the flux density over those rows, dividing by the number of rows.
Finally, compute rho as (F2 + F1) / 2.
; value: 65.7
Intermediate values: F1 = 2.7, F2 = 128.7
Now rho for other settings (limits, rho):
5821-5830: 69.7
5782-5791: 64.0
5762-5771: 65.9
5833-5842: 68.8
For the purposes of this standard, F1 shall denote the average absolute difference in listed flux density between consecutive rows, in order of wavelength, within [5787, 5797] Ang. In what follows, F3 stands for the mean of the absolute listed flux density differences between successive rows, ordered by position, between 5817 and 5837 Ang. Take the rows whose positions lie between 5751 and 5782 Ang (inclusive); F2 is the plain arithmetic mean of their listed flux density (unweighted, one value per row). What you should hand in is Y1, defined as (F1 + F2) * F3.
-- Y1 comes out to 332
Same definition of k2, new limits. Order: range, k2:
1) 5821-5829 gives 139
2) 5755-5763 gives 133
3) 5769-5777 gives 135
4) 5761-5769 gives 134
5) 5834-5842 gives 139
